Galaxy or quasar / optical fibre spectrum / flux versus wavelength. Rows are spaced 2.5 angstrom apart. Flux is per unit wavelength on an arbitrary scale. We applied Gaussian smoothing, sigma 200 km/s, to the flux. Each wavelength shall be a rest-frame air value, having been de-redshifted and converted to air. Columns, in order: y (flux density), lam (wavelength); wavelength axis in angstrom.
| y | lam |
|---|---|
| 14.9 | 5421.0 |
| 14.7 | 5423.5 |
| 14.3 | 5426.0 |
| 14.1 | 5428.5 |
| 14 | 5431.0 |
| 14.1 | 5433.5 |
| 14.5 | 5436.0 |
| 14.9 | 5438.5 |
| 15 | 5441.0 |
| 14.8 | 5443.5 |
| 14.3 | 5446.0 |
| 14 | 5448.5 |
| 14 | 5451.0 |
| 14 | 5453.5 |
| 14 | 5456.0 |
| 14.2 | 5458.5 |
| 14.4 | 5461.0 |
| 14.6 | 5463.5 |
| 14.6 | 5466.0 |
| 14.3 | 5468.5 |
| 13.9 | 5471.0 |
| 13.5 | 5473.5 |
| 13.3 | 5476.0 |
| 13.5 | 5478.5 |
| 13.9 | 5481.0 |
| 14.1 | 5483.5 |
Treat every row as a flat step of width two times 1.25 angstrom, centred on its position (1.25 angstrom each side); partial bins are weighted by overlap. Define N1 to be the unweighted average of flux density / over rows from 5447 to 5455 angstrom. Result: 14.0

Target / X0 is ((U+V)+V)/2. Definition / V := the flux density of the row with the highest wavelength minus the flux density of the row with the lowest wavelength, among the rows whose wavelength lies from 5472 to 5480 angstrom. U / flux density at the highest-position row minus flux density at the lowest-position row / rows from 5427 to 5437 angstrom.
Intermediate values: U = 0.40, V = 0.0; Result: 0.20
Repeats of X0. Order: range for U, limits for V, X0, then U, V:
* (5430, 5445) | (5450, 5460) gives 0.60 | 0.80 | 0.2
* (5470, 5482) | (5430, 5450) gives 0.00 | 0.00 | 0.0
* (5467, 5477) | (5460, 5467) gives -0.30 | -1.00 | 0.2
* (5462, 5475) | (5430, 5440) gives 0.35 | -1.10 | 0.9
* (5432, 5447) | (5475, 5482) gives 0.70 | 0.20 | 0.6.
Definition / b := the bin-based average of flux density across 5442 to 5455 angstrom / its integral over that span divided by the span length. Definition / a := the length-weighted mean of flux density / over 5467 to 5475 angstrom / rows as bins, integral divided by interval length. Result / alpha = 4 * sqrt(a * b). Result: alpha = 56.3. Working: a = 13.9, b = 14.2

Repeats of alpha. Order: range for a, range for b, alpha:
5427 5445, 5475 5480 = 55.8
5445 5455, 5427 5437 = 56.5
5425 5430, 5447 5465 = 56.7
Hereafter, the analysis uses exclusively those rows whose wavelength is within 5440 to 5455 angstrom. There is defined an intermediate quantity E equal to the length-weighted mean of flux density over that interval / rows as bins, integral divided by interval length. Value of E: 14.3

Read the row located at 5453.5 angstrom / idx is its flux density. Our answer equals 14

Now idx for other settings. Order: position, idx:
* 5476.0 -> 13.3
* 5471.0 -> 13.9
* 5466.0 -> 14.6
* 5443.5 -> 14.8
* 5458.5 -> 14.2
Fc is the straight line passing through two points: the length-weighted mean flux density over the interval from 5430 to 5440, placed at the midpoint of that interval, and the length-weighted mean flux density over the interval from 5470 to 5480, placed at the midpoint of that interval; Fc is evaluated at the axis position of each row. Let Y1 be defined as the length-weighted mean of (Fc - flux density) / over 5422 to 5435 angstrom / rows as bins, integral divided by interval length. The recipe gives 0.28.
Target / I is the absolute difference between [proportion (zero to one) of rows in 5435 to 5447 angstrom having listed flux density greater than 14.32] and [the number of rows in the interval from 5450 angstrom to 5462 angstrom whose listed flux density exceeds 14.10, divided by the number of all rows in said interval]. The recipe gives 0.40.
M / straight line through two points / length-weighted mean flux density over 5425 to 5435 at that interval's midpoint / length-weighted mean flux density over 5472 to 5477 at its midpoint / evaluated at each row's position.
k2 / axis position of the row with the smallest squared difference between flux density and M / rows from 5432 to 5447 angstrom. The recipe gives 5433.5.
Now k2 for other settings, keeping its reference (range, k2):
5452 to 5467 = 5453.5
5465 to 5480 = 5473.5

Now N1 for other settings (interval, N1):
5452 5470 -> 14.3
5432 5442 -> 14.6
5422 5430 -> 14.4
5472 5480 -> 13.4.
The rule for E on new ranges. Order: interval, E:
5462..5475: 14.2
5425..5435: 14.1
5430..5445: 14.6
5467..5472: 14.1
